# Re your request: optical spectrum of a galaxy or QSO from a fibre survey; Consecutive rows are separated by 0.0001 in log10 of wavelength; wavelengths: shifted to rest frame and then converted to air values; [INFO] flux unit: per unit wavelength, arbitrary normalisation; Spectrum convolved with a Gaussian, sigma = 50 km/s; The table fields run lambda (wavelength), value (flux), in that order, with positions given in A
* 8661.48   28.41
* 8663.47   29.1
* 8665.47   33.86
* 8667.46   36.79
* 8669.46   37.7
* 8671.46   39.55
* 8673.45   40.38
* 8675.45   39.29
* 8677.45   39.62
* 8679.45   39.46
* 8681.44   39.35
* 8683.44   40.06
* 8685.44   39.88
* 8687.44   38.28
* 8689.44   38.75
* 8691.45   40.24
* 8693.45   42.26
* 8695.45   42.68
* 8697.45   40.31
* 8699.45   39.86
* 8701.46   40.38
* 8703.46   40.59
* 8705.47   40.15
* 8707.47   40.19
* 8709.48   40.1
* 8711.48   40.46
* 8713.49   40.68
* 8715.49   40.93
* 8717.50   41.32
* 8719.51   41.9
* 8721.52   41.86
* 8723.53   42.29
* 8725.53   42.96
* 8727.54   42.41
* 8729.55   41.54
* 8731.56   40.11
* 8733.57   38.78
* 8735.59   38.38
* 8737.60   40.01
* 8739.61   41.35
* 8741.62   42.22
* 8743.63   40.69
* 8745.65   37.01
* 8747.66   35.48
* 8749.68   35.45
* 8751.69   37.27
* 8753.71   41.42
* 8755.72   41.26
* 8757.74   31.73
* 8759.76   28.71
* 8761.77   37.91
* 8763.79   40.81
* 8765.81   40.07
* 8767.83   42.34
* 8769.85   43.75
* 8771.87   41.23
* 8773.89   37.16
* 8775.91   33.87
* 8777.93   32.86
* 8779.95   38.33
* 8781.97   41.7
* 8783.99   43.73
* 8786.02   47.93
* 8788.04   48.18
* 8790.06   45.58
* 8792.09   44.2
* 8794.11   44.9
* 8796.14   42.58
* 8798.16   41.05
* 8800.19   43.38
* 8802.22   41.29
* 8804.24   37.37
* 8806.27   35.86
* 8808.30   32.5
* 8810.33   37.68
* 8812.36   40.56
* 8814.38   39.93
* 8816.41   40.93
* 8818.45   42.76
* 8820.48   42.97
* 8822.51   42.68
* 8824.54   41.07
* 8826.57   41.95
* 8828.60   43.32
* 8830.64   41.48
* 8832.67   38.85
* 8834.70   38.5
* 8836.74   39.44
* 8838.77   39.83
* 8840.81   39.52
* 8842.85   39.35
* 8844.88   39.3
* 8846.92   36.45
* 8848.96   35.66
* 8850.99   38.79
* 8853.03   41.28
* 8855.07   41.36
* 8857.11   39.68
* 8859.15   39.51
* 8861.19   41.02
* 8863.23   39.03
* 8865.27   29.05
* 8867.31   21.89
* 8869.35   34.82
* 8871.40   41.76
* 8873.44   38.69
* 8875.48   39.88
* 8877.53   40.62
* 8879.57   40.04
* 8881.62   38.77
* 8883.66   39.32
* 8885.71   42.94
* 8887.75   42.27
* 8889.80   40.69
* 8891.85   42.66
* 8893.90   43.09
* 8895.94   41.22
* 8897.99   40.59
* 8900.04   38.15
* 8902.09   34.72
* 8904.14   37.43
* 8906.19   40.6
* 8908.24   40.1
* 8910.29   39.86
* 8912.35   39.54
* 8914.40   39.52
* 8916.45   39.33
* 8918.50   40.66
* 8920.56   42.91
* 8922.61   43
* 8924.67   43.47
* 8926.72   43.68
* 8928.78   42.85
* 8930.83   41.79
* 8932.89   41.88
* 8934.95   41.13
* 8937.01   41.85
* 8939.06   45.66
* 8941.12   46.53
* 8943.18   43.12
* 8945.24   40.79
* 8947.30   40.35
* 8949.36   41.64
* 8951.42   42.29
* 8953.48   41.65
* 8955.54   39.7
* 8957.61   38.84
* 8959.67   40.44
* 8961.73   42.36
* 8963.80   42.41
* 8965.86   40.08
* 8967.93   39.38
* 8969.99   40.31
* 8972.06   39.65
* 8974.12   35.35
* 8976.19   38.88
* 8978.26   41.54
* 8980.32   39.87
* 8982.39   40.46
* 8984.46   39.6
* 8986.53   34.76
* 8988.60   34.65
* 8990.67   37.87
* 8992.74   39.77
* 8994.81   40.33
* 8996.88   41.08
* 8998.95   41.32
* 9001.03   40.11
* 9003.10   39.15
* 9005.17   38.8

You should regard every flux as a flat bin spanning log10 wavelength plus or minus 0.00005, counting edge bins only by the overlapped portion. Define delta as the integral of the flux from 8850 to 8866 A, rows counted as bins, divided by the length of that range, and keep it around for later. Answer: 38.9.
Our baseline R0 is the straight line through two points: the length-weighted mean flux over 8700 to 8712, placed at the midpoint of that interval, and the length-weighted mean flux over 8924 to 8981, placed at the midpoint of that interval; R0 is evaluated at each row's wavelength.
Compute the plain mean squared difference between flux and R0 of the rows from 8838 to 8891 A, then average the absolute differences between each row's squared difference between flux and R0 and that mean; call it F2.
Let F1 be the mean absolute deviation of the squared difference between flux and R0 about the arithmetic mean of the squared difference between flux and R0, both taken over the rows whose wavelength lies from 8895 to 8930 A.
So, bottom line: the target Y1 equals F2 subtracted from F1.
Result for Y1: -31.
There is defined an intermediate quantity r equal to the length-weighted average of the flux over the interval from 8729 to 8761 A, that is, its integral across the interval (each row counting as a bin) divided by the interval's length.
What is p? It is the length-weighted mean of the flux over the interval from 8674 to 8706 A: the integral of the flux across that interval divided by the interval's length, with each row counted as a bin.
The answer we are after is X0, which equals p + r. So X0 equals 78.2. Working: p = 40.1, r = 38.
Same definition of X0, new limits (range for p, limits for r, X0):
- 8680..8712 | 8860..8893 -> 78.6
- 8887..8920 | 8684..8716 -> 80.4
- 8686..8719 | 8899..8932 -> 80.9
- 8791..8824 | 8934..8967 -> 82.5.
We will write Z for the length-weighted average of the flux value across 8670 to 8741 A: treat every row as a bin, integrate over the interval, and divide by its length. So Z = 40.5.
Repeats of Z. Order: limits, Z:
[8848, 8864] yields 39.6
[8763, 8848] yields 40.6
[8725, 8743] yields 40.8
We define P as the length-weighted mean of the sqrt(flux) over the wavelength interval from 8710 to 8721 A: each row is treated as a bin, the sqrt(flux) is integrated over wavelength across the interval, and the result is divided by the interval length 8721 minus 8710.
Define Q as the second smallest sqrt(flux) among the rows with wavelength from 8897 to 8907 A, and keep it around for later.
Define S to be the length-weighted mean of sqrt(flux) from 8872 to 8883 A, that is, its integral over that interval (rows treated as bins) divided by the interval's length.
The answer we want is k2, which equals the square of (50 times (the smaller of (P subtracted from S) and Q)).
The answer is 28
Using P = 6.41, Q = 6.12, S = 6.30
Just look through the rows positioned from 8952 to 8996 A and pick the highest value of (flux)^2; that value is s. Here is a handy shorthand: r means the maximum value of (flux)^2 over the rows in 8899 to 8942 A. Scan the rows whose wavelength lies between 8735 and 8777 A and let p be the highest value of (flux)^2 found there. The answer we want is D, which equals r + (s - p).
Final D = 2050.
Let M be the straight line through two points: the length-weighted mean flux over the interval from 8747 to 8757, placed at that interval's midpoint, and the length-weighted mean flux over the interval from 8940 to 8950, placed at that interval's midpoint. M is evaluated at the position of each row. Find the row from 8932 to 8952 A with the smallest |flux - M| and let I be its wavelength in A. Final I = 8932.89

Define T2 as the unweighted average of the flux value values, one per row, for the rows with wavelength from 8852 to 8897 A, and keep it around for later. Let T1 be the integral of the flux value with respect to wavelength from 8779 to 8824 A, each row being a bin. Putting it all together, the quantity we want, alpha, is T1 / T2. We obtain 48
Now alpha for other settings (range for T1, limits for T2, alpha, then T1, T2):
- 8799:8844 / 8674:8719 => 45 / 1803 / 40.2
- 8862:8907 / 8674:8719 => 43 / 1735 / 40.2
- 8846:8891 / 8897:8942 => 42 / 1726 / 41.1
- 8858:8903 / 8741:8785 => 45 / 1741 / 38.4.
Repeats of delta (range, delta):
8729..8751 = 39.1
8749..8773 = 38.5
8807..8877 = 38.9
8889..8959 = 41.2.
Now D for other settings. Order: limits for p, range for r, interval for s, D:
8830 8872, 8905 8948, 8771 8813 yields 2742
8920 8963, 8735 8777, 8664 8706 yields 1571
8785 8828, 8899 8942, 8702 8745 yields 1689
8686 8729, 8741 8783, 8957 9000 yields 1867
